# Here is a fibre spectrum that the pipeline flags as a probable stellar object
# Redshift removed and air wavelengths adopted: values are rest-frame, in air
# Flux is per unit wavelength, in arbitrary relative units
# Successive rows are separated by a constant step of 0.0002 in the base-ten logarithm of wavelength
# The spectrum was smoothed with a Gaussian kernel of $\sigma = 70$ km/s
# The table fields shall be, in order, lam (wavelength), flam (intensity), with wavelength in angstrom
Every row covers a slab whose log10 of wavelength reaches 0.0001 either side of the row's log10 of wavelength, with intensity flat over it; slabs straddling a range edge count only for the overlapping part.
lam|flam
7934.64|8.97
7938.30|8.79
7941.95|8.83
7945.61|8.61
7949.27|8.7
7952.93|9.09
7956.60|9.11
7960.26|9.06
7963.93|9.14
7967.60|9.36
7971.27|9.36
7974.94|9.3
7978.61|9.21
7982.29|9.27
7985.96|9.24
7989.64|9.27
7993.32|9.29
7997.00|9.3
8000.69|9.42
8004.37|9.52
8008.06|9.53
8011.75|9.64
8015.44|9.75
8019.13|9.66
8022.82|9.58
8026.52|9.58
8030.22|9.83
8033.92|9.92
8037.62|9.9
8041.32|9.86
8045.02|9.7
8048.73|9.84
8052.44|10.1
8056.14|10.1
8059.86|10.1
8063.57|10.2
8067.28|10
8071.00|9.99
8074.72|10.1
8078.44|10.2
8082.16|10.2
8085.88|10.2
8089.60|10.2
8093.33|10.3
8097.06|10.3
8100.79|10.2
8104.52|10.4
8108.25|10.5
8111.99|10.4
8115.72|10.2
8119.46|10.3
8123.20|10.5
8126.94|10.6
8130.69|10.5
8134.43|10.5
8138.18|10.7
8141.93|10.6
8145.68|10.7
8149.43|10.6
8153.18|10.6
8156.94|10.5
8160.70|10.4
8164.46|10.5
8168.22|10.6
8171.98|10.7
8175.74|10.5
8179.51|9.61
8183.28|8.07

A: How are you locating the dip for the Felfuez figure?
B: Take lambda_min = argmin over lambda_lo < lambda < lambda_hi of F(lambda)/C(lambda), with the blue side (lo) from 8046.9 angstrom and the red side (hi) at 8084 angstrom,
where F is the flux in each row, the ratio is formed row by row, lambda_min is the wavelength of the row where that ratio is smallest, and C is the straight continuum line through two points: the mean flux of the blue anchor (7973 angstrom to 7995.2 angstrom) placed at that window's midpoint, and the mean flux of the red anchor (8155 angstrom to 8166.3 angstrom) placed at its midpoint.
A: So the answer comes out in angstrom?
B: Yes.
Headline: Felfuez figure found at 8071.00 angstrom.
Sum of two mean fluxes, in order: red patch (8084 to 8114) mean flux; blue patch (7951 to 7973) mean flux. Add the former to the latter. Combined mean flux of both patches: 19.5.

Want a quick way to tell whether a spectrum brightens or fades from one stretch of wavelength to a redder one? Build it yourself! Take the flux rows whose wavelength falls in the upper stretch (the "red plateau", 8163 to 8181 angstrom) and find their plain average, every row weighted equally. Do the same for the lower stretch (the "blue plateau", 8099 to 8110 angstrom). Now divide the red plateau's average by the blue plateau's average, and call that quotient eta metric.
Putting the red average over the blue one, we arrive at 1.00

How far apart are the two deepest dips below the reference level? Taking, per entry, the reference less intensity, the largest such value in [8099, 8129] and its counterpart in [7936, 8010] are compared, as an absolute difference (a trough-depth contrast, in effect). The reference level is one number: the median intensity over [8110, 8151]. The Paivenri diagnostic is 1.59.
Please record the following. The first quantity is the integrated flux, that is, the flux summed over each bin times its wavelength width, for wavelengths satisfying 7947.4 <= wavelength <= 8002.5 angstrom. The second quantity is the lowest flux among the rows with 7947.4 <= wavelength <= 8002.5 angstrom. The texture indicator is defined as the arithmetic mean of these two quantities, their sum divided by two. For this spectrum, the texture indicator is 258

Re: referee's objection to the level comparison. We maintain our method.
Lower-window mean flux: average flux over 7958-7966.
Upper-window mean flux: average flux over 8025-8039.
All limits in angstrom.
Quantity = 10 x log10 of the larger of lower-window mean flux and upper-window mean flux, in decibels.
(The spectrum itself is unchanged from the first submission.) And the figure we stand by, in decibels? 9.92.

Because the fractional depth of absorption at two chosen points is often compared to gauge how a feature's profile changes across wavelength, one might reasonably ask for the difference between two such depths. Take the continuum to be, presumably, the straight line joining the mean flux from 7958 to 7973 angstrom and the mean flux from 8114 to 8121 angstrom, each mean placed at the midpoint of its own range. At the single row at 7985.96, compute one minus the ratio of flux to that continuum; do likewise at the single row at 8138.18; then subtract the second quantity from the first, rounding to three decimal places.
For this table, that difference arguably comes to 0.043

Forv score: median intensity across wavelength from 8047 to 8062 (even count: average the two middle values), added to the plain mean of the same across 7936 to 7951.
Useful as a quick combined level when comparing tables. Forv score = 18.8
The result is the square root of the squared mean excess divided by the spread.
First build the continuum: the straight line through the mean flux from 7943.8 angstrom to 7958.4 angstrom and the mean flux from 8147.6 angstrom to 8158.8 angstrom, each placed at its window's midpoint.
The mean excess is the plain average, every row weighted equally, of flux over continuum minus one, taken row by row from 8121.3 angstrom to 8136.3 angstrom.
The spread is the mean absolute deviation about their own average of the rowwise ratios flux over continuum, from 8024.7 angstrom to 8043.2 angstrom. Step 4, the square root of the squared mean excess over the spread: 0.17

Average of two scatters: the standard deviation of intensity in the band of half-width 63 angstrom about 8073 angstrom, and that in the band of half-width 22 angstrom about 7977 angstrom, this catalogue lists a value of 0.19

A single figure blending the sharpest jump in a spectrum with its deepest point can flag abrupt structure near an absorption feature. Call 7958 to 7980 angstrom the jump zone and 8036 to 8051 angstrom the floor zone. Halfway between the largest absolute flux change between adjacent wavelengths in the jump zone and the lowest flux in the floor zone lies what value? 4.96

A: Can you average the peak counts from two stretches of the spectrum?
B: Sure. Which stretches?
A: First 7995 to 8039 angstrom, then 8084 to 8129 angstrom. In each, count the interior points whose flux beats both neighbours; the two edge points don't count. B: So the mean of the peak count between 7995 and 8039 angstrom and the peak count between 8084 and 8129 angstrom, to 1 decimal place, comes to 1.5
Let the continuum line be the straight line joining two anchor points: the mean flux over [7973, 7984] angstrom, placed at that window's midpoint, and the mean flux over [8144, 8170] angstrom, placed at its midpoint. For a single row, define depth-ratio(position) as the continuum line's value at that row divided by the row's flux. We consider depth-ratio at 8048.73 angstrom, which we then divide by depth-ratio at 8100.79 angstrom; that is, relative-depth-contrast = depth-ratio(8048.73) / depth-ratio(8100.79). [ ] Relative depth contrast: 1.00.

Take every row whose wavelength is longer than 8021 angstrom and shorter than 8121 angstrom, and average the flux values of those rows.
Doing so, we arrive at 10.1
